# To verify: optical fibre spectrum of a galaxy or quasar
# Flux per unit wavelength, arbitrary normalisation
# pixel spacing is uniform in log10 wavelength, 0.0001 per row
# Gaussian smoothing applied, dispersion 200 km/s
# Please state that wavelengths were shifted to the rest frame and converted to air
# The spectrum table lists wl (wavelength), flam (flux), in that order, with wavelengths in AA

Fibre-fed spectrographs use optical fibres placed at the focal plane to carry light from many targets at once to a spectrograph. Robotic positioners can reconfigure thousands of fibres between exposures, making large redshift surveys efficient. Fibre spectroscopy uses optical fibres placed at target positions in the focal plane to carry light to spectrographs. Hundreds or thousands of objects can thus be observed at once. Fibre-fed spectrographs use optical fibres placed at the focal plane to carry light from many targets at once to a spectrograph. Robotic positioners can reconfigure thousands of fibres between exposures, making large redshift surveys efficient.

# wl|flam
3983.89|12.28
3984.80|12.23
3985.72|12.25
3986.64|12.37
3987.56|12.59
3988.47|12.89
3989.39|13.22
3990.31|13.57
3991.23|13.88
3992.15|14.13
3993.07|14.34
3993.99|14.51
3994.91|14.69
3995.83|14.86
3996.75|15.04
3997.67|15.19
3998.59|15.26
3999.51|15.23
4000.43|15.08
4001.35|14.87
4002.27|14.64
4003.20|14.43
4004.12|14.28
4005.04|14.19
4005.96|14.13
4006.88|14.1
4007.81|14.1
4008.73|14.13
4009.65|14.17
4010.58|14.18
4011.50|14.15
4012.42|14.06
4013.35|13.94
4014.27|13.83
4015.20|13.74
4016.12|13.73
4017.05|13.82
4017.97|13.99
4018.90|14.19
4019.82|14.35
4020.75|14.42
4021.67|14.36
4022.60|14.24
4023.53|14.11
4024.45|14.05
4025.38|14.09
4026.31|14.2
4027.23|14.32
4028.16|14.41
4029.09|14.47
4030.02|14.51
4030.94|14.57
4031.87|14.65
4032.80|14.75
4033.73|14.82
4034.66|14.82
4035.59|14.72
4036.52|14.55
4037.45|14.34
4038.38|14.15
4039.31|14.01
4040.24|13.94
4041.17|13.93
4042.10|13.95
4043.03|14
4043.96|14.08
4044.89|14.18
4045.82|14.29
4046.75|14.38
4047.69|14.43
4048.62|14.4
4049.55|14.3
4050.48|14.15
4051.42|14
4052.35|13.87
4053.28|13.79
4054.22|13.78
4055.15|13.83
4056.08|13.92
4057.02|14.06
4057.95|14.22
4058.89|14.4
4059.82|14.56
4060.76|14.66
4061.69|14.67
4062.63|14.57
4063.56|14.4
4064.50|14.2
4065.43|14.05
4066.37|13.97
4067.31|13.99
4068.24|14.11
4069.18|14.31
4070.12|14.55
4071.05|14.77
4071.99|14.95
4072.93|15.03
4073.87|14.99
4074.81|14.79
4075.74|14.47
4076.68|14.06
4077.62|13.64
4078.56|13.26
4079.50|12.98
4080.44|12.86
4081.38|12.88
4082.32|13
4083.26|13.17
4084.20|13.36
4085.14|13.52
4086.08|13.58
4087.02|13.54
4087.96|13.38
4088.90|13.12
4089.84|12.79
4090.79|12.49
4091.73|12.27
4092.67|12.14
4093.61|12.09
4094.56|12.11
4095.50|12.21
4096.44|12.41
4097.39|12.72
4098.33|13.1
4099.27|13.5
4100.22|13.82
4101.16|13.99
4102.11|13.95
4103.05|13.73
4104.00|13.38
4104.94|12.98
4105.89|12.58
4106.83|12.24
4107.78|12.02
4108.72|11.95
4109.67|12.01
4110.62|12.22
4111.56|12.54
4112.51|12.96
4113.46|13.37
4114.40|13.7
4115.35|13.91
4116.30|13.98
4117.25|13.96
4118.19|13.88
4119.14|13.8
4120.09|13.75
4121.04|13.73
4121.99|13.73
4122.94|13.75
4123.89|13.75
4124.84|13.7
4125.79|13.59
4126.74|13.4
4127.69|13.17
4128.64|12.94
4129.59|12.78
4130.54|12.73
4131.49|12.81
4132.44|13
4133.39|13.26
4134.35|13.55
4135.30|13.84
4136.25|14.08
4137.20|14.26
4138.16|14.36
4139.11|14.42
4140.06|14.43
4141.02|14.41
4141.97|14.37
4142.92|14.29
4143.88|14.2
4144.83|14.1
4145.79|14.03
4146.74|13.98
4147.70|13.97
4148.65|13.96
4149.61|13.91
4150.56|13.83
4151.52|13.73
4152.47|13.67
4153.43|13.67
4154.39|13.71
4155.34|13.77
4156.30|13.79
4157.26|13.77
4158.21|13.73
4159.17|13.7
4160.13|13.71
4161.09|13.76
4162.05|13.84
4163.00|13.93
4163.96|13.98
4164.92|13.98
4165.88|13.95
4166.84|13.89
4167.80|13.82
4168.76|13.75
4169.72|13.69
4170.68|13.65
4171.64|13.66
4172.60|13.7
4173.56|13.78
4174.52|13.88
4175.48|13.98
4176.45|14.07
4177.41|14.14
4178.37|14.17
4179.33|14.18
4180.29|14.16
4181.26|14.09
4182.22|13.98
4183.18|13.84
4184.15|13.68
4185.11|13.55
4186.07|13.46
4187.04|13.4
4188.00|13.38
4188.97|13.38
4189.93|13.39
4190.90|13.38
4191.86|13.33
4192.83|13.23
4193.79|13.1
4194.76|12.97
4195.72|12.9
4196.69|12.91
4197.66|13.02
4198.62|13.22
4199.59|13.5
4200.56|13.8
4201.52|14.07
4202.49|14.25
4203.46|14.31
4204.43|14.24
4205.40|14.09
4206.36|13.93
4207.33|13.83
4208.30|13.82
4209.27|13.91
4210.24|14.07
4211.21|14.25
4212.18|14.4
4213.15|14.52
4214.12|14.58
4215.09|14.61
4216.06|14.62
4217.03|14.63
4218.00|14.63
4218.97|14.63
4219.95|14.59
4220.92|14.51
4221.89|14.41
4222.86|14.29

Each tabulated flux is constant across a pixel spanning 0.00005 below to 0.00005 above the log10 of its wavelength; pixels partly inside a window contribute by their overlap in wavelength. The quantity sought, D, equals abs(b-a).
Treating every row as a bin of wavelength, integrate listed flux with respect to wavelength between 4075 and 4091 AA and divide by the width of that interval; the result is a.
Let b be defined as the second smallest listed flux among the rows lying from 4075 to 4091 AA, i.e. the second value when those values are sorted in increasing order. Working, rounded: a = 13.3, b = 12.79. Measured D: 0.6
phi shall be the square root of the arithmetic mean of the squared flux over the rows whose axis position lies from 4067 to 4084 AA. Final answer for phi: 14.0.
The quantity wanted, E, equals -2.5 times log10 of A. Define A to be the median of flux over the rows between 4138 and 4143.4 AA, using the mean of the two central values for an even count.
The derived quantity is -2.90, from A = 14.4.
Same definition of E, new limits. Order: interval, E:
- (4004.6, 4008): -2.87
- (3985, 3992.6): -2.79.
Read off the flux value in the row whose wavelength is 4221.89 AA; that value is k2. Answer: 14.41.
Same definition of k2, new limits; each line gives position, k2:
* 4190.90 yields 13.38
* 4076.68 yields 14.06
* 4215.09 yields 14.61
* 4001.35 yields 14.87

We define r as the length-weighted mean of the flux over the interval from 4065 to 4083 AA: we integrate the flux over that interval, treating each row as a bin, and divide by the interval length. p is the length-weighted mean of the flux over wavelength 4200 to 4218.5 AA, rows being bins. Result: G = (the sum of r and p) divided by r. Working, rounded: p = 14.24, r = 14.0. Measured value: 2.016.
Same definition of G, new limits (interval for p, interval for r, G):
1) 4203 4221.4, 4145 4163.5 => 2.036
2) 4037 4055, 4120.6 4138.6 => 2.045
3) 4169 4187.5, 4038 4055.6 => 1.983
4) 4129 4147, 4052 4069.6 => 1.975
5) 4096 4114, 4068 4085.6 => 1.928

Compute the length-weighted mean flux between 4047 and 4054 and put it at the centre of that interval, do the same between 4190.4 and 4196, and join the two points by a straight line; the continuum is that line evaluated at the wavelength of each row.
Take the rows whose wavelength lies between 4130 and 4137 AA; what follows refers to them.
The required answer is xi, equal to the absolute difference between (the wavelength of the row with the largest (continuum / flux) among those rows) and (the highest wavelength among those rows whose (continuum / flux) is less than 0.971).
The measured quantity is 5.7 AA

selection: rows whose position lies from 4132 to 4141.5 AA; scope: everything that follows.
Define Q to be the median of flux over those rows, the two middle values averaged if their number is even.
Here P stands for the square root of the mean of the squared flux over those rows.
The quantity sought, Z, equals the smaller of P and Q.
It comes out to 14.0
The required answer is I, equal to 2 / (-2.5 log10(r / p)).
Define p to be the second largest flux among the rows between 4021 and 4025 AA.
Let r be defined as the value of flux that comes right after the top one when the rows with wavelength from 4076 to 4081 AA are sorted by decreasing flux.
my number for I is 43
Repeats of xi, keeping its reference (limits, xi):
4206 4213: 3.9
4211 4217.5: 5.8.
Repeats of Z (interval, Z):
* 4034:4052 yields 14.2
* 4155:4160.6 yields 13.7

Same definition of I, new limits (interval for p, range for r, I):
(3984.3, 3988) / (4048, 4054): -13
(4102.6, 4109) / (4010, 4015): -33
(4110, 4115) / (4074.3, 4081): -23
